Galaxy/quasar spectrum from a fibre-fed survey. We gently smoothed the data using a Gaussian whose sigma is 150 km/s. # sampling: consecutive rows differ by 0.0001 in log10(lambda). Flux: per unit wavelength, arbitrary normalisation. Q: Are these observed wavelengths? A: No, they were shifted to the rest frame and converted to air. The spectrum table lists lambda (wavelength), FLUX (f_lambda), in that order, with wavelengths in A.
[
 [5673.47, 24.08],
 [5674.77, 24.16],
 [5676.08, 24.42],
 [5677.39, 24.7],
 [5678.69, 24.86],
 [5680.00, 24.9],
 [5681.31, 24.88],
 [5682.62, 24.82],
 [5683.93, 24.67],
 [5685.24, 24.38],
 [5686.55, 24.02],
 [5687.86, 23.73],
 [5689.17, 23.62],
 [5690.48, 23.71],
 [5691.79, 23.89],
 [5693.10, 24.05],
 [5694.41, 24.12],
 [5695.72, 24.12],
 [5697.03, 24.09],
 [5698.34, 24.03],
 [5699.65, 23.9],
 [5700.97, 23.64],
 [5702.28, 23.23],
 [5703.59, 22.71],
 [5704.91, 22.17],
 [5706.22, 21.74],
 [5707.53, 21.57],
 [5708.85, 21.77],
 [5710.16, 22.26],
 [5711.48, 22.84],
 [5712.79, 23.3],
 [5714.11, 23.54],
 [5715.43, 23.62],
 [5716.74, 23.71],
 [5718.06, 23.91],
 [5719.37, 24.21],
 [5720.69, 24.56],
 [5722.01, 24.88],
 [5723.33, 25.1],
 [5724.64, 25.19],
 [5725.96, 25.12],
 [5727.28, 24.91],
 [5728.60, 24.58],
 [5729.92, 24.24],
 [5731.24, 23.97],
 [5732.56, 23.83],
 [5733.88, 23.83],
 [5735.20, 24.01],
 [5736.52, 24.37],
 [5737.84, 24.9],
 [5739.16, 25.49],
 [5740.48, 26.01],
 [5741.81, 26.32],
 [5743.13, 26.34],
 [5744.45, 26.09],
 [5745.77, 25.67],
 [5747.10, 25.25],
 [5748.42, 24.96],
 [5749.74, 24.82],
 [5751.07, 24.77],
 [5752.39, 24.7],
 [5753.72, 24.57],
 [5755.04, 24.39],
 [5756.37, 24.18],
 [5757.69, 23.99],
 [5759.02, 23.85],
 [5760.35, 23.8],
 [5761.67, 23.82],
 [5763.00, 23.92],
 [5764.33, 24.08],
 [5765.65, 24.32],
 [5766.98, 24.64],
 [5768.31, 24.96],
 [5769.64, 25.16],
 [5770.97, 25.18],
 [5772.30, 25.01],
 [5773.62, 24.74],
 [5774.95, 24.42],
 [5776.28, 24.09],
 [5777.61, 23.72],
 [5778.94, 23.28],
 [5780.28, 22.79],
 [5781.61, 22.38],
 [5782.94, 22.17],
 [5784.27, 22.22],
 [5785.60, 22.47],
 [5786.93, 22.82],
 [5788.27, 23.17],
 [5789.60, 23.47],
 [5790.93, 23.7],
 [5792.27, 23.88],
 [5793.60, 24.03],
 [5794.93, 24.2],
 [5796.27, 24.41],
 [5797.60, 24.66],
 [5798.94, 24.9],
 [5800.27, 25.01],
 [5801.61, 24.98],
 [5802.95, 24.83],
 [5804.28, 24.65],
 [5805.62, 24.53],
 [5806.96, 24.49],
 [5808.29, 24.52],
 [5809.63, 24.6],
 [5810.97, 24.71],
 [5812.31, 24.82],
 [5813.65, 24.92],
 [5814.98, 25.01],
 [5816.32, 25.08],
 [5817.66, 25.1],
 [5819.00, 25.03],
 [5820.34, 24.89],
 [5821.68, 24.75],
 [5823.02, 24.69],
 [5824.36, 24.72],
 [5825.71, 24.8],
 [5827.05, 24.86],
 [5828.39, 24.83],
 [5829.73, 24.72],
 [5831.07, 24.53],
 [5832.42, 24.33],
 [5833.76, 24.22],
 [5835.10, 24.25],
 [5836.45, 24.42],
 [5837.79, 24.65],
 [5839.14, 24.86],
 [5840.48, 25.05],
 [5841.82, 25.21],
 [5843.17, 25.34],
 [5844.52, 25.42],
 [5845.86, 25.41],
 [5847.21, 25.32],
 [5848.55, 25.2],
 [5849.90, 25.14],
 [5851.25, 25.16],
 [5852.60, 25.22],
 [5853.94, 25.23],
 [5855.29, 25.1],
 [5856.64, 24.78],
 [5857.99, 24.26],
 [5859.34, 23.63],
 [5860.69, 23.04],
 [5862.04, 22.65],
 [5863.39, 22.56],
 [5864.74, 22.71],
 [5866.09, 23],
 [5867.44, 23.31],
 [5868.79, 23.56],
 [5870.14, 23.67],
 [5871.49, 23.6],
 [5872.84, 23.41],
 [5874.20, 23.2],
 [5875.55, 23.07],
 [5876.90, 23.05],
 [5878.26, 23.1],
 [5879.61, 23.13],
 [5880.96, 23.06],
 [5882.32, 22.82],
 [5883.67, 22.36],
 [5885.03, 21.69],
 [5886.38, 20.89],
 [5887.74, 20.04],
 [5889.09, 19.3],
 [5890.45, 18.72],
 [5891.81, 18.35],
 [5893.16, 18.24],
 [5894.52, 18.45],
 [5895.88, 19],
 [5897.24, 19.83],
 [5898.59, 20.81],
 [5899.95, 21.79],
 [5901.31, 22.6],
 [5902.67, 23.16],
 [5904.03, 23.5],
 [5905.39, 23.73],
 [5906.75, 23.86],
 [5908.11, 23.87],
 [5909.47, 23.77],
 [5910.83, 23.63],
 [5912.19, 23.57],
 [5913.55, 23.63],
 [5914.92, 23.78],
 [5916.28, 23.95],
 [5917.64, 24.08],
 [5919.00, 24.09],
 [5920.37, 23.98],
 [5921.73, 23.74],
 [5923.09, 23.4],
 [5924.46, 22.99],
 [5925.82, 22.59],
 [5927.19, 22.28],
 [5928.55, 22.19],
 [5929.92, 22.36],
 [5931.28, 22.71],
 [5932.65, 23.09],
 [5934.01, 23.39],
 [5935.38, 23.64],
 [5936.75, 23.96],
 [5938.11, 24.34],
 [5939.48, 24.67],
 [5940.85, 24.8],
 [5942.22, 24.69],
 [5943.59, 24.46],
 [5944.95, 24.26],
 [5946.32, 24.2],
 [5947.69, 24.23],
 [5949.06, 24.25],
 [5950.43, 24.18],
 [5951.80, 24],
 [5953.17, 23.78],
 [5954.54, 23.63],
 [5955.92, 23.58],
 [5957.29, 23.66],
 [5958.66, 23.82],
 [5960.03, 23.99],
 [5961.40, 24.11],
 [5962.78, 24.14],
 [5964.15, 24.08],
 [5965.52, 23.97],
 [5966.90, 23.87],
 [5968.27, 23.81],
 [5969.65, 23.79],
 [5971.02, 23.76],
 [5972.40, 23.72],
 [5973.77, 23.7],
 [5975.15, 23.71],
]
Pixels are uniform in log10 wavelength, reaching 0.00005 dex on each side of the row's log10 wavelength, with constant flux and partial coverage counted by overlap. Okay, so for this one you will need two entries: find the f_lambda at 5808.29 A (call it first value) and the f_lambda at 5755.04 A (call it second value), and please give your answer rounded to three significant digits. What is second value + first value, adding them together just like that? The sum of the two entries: 48.9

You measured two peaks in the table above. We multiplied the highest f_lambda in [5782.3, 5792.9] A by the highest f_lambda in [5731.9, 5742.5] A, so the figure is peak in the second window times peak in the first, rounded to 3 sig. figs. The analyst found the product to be 629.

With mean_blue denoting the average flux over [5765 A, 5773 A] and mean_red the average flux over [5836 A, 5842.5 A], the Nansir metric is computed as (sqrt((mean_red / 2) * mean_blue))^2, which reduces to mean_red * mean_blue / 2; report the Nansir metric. 309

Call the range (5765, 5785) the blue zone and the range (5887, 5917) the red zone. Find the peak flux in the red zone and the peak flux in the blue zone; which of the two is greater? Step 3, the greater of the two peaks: 25.2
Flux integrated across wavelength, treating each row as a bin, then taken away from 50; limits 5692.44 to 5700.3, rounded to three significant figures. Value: -139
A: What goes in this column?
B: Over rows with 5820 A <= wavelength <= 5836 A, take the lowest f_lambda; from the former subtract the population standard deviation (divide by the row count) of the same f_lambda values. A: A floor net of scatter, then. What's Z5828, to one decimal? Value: 24.0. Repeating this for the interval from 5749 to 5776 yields 23.4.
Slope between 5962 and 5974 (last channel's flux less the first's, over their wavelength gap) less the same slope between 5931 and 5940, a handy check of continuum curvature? -0.28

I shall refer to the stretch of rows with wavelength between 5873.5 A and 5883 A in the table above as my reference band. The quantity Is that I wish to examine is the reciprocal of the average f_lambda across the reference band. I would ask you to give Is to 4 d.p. 0.0434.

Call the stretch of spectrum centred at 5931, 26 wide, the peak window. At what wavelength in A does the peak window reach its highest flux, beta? 5940.85 A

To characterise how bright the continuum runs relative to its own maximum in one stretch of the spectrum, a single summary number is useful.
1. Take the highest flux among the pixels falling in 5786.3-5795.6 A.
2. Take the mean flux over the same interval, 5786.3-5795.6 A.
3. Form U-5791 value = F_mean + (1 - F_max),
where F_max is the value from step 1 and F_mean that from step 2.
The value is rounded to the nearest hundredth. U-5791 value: 0.41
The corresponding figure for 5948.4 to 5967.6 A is 0.68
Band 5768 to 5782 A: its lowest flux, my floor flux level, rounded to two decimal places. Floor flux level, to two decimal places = 22.38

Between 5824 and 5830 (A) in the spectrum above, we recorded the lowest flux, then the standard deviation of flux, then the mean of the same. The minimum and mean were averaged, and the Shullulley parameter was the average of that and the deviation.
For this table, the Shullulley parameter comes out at 12.4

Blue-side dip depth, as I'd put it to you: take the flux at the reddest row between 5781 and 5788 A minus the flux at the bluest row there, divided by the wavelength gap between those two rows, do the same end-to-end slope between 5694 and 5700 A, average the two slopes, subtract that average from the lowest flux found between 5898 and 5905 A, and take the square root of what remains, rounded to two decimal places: 4.56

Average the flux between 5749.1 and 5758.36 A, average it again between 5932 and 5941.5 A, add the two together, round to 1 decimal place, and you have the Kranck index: 48.5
